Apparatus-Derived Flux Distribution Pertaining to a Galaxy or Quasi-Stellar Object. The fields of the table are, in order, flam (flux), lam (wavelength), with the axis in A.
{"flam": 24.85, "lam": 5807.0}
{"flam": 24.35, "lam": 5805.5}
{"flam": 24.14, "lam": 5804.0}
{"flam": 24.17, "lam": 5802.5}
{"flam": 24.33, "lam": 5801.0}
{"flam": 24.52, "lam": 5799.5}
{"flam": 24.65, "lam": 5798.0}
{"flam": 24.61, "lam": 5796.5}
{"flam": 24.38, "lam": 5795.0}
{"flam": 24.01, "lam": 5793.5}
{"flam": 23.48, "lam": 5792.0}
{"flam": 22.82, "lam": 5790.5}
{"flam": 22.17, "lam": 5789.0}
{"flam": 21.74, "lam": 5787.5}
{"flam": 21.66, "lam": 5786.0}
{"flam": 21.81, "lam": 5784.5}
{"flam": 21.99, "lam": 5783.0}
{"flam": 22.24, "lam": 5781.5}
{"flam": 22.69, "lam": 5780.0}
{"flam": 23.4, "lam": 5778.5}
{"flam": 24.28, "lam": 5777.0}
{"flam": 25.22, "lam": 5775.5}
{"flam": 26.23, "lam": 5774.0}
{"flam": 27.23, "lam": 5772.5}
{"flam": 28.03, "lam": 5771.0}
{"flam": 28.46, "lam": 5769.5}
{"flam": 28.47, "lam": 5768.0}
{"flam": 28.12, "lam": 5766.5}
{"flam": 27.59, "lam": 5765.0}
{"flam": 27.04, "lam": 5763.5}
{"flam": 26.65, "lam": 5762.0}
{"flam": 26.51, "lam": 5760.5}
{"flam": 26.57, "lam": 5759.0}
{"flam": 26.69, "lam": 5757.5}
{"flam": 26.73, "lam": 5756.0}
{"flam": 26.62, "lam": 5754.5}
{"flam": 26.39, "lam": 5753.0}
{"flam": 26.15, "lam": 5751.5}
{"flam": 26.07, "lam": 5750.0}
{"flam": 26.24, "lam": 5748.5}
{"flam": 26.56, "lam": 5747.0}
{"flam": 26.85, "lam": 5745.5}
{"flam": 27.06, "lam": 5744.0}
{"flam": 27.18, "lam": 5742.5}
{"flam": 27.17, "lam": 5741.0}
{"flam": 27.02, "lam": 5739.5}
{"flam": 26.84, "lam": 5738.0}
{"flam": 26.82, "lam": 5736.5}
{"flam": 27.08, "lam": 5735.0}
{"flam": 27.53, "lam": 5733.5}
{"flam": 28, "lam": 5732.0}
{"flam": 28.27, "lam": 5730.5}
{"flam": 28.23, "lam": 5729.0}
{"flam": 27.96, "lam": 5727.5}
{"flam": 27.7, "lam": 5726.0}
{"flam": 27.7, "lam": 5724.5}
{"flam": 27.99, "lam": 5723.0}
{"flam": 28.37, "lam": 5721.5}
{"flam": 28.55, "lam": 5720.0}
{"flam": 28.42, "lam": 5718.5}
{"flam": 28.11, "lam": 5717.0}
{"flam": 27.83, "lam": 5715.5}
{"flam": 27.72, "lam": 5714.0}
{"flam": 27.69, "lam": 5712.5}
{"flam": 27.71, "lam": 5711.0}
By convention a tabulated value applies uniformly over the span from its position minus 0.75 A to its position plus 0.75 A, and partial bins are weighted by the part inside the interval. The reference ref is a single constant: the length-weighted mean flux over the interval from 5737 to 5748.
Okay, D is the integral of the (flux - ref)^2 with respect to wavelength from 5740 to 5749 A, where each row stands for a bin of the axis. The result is 1.0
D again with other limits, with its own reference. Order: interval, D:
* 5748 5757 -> 3.3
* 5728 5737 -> 7.7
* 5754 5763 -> 0.9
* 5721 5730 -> 10.5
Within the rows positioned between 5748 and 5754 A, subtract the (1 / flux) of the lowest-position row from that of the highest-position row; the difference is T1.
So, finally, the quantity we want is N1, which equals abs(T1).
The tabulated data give 0.0002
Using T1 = -0.0002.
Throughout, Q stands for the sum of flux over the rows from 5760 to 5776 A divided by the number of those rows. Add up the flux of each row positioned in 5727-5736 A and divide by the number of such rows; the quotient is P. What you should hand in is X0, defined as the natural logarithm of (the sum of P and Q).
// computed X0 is 4.01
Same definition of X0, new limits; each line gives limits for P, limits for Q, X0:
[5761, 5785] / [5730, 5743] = 3.97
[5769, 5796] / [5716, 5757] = 3.94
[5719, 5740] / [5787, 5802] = 3.94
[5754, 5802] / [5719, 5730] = 3.97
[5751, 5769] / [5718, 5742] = 4.00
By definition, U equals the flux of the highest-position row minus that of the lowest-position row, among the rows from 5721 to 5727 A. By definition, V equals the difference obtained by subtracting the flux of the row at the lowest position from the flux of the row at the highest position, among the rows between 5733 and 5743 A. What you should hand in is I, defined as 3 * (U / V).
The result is 5.7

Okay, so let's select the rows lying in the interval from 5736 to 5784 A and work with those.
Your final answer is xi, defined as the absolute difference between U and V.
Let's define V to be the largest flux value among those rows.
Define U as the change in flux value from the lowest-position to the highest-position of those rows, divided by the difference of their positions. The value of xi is 28.57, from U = -0.10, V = 28.47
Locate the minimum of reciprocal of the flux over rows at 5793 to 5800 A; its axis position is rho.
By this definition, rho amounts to 5798.0 A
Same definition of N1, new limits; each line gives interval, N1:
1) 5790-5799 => 0.0033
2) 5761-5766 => 0.0013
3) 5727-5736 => 0.0012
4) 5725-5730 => 0.0007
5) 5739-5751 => 0.0013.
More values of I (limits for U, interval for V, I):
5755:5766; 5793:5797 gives 4.3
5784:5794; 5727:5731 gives 21.3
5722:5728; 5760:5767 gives -0.1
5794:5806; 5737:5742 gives -0.3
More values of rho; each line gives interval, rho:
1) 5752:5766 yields 5765.0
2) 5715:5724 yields 5720.0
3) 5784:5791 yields 5790.5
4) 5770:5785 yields 5771.0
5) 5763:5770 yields 5768.0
